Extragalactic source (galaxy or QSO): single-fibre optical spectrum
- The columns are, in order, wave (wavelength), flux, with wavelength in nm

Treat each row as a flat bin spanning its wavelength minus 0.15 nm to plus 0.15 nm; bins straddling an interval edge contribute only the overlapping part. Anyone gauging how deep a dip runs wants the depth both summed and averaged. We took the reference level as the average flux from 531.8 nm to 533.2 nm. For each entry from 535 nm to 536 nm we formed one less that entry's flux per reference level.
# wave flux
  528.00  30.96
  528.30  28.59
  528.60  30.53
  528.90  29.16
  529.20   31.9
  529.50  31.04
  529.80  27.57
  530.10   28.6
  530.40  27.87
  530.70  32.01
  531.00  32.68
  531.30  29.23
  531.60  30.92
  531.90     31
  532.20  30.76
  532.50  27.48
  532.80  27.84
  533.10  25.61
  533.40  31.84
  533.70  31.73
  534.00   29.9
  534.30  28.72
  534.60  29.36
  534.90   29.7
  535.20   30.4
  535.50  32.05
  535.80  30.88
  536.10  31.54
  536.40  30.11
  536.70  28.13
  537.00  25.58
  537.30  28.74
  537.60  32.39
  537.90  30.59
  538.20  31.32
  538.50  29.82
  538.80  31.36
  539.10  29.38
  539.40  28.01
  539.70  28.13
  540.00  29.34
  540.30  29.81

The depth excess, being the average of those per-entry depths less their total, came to 0.18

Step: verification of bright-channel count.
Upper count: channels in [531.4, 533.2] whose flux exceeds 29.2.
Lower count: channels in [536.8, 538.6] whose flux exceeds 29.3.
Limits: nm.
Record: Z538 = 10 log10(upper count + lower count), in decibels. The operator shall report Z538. 8.5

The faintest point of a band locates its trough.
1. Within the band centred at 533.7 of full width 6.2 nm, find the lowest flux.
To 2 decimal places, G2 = 25.61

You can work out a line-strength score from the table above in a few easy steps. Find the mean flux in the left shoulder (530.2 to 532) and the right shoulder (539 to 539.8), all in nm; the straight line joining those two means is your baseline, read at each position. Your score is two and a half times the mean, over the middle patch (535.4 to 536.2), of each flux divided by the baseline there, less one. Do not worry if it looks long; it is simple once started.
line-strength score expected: 0.18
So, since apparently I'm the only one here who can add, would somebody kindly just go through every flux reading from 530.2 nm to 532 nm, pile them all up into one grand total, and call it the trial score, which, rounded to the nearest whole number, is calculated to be 184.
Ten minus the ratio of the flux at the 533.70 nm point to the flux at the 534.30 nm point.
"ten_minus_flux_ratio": 8.895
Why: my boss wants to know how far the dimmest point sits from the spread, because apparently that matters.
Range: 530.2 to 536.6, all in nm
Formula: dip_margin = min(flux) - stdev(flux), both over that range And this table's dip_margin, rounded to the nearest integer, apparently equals 24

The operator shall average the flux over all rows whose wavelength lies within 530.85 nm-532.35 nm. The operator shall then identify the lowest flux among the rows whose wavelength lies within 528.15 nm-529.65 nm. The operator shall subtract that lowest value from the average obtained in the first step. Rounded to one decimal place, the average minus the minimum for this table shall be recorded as 2.3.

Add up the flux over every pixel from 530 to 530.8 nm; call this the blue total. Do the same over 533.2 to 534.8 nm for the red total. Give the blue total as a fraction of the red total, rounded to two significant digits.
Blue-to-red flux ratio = 0.58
